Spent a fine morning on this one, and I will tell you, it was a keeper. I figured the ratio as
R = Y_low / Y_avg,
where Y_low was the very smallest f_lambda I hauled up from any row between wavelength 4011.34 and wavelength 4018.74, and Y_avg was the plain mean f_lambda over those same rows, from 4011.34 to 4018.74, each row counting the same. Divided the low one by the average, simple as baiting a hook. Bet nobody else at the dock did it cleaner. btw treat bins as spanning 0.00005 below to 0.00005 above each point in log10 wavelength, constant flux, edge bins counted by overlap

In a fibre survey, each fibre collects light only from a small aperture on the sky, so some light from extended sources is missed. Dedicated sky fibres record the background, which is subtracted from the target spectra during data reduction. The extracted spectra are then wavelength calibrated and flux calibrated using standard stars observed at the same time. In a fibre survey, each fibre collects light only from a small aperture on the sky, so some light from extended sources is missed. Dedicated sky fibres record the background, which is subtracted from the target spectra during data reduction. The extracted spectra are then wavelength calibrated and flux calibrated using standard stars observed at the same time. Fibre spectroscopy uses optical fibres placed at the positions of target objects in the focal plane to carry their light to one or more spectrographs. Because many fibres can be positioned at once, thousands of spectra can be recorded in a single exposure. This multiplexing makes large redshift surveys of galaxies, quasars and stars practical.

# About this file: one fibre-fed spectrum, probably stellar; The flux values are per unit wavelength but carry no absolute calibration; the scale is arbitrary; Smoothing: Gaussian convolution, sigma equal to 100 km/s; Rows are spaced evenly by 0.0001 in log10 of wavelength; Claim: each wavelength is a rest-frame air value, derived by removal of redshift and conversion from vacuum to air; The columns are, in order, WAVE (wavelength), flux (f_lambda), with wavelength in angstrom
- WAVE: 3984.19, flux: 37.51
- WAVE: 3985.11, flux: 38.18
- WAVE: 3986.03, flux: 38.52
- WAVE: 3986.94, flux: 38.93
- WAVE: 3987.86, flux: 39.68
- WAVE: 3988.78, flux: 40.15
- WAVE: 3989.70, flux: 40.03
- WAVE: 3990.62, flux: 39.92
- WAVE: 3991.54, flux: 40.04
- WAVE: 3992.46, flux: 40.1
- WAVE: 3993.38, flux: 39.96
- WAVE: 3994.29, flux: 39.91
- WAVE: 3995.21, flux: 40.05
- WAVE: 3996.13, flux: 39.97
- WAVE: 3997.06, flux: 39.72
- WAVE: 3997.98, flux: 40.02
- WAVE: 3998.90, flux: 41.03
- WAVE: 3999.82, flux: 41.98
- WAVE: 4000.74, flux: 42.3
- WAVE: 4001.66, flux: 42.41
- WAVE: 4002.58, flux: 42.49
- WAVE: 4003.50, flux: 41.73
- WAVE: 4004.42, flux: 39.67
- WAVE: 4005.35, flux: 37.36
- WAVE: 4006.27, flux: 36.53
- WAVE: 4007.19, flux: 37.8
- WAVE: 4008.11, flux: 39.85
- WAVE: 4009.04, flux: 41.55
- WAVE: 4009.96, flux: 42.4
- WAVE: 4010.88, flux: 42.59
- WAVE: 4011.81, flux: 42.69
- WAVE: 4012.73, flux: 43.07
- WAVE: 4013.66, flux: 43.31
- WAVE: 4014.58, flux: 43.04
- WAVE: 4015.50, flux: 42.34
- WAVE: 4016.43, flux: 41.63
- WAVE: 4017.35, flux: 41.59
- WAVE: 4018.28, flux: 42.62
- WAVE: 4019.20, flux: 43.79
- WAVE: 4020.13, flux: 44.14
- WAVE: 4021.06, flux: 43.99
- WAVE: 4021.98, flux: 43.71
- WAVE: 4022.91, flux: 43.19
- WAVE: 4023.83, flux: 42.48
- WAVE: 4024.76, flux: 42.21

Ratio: 0.978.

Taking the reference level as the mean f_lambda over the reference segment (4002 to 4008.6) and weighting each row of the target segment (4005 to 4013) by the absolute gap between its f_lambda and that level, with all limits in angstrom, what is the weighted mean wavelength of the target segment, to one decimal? 4009.6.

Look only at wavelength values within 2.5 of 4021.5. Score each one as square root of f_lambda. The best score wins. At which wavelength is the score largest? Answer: 4020.13 angstrom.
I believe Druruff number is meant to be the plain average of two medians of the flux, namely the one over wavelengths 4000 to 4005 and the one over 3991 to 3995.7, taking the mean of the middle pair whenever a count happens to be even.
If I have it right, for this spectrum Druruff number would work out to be 41.2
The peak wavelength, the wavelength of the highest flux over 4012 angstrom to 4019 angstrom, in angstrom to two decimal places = 4013.66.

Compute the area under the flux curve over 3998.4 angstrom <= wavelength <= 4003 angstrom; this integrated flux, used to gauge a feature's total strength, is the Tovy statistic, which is 194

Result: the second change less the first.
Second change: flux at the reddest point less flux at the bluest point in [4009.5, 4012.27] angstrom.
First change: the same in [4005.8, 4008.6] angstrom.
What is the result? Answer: -3.0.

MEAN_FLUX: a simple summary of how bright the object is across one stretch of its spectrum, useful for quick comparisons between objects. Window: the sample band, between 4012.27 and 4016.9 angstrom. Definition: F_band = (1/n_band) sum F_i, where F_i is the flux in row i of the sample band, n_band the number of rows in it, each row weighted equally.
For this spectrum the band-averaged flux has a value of 42.7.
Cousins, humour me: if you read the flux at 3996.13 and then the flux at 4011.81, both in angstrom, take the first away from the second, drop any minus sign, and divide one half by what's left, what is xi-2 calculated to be 0.18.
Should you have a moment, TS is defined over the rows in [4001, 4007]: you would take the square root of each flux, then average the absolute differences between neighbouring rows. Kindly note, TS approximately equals 0.096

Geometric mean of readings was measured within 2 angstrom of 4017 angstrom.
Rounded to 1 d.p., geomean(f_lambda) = 42.0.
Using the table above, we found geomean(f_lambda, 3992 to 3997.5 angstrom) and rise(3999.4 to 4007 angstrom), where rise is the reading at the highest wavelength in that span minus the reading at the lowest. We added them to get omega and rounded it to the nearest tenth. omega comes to 34.5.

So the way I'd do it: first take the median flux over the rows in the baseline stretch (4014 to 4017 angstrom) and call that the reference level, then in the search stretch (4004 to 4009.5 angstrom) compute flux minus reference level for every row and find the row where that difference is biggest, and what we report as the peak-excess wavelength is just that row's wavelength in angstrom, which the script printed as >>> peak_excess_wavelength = 4009.04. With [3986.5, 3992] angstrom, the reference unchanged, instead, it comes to 3988.78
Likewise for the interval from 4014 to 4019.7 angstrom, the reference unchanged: 4019.20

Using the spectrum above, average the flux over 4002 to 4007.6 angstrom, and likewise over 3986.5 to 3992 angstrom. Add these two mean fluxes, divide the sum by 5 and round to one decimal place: 15.8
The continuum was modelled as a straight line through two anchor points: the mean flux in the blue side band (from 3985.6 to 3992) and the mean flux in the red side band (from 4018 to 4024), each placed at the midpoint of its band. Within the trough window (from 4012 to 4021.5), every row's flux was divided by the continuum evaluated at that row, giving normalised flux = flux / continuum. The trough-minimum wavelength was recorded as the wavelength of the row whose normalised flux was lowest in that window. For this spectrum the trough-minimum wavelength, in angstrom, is 4017.35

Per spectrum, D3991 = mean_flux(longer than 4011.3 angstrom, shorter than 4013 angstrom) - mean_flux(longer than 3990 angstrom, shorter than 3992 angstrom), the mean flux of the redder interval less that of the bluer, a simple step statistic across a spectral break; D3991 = 2.9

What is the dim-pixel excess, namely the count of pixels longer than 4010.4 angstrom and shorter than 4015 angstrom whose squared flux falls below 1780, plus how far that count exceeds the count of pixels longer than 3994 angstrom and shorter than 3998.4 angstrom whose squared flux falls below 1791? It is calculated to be -5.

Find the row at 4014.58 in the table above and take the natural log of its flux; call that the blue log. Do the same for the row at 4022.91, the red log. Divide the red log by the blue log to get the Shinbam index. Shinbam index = 1.00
